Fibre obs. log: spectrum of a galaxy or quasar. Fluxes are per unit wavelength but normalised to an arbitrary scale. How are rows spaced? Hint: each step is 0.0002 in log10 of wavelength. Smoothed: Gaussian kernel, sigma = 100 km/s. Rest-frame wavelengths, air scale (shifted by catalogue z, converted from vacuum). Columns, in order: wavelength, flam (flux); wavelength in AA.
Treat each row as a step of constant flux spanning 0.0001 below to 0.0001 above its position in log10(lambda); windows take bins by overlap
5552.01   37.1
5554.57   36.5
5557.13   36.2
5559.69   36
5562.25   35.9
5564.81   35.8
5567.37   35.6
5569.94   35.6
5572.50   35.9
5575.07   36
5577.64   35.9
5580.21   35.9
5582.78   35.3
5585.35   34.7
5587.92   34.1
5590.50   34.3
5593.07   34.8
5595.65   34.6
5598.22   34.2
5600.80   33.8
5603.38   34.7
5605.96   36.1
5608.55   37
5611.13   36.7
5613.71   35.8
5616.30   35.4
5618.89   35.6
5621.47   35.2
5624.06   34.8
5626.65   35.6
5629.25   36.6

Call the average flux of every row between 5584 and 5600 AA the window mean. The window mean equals 34.4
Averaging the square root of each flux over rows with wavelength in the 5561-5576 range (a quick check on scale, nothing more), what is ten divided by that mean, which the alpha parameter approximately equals 1.67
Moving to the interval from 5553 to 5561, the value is 1.66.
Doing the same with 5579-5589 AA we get 1.69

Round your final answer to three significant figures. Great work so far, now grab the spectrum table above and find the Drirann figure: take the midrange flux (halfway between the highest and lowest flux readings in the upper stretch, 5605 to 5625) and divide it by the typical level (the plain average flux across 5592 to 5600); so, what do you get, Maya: 1.04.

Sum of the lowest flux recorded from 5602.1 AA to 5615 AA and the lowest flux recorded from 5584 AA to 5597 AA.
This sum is 68.8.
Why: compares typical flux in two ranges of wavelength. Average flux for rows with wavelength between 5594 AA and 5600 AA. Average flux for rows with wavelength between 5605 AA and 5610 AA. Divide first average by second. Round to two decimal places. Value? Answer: 0.94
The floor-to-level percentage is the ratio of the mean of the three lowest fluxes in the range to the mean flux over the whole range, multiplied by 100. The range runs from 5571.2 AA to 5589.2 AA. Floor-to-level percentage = 98.0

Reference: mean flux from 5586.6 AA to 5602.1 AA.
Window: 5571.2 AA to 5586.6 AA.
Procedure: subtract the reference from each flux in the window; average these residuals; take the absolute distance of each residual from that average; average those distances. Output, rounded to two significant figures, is 0.41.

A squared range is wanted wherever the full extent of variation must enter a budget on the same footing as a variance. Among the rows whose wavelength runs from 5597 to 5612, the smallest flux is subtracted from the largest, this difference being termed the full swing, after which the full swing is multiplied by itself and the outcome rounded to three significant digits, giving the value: 10.2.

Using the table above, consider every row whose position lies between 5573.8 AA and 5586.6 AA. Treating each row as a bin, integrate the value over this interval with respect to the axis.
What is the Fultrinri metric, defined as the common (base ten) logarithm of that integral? 2.66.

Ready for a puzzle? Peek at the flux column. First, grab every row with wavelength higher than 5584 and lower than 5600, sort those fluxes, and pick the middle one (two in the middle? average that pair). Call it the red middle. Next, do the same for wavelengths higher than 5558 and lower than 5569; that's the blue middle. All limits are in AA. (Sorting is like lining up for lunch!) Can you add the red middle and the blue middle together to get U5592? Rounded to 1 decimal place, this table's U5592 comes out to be 70.3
